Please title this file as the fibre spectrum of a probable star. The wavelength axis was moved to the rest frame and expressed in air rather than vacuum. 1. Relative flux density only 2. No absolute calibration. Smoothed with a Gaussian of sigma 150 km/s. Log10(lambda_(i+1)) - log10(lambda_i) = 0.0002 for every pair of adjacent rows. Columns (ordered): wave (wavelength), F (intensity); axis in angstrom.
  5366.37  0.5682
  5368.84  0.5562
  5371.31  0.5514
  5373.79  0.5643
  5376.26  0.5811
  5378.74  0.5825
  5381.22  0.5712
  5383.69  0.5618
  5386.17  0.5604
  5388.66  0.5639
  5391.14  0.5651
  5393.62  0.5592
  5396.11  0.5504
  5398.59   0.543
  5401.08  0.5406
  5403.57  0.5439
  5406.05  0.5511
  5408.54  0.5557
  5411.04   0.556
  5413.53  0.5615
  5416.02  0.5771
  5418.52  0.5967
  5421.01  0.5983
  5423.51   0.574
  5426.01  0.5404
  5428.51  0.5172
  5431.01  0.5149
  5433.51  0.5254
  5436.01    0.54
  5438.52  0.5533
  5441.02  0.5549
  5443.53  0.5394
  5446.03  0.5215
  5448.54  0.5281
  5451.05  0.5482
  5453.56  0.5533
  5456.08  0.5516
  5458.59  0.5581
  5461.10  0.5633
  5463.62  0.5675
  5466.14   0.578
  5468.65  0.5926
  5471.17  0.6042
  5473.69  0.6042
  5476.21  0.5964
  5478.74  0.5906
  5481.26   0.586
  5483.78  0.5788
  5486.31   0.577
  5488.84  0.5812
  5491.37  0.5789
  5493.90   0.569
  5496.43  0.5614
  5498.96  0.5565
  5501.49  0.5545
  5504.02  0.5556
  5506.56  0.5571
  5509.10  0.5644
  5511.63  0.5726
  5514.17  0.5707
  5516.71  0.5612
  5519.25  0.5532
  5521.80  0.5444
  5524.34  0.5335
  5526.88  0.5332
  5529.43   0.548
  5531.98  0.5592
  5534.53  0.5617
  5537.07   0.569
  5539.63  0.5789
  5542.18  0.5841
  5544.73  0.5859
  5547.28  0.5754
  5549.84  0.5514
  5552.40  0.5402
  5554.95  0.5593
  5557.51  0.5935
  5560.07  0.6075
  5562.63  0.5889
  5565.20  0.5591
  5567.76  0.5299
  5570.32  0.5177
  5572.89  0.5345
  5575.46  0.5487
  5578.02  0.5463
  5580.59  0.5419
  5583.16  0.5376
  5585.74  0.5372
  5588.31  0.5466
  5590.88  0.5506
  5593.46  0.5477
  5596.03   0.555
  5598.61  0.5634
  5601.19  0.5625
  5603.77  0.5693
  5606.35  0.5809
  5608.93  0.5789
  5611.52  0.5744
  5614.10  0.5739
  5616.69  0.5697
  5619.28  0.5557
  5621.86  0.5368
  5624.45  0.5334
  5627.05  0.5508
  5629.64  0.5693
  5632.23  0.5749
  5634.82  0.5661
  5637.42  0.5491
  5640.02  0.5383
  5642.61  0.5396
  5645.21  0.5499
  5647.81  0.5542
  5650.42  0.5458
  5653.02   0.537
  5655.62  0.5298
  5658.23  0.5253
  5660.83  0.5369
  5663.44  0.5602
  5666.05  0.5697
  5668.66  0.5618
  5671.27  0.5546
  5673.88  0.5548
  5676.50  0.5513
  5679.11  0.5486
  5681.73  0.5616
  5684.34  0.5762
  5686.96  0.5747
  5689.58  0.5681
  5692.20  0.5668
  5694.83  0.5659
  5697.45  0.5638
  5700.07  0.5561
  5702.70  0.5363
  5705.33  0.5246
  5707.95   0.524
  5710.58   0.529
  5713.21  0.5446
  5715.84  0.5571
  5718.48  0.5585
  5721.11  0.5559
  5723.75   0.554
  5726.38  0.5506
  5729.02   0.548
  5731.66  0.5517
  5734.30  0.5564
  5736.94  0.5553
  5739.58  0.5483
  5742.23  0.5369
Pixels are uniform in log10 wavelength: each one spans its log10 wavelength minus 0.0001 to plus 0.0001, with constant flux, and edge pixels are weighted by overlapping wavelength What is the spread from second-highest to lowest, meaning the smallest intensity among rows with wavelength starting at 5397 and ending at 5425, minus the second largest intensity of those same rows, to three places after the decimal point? -0.056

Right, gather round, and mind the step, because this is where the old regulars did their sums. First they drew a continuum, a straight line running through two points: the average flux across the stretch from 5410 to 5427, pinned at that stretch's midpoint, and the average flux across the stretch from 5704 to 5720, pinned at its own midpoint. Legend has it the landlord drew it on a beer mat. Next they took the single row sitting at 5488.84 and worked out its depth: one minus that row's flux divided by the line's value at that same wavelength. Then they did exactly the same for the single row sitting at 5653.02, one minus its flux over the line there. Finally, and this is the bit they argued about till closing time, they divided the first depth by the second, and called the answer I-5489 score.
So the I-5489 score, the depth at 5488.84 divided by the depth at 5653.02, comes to -2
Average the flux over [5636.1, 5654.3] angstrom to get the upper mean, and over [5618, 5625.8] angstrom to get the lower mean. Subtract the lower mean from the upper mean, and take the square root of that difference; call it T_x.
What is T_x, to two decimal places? 0.05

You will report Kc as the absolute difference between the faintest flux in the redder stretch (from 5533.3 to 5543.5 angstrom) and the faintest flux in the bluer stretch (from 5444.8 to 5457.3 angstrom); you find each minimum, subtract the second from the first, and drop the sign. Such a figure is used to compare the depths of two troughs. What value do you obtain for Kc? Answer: 0.040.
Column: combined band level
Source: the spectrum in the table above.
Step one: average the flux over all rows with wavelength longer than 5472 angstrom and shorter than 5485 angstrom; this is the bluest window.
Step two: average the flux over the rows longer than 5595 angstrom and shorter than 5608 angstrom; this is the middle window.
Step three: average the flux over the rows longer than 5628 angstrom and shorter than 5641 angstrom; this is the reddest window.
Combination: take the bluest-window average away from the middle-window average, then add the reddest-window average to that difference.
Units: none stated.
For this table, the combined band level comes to 0.535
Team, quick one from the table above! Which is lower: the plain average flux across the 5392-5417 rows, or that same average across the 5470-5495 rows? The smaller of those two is 0.554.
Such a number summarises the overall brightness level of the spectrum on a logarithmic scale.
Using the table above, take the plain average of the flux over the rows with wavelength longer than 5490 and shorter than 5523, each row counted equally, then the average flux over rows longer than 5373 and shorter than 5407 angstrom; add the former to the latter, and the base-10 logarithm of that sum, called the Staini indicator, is 0.050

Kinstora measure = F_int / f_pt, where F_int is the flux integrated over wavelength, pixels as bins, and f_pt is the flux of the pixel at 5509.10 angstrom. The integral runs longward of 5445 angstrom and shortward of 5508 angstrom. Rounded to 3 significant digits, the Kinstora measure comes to 63.5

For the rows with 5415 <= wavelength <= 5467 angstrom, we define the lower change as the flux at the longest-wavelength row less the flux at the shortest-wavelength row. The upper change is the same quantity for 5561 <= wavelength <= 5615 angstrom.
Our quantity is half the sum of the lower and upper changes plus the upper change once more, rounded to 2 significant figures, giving -0.022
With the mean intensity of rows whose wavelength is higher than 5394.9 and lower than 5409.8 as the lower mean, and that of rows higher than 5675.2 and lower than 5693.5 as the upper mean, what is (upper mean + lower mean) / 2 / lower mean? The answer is 1.02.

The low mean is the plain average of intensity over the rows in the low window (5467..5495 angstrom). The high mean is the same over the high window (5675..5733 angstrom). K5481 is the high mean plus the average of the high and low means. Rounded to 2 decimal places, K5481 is 1.12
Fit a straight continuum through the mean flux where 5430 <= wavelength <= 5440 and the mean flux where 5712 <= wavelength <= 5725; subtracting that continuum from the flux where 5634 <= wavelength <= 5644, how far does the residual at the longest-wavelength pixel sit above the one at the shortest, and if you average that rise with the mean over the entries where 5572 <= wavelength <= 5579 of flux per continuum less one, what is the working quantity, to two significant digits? -0.014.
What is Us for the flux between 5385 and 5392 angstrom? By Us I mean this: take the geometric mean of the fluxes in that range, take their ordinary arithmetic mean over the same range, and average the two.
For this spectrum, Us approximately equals 0.563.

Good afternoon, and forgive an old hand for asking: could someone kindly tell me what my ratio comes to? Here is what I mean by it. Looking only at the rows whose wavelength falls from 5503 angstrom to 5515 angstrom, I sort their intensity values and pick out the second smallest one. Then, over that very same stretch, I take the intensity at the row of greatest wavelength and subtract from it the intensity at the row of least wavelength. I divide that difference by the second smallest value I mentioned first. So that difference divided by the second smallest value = 0.027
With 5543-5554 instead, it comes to -0.083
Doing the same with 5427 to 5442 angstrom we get 0.073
